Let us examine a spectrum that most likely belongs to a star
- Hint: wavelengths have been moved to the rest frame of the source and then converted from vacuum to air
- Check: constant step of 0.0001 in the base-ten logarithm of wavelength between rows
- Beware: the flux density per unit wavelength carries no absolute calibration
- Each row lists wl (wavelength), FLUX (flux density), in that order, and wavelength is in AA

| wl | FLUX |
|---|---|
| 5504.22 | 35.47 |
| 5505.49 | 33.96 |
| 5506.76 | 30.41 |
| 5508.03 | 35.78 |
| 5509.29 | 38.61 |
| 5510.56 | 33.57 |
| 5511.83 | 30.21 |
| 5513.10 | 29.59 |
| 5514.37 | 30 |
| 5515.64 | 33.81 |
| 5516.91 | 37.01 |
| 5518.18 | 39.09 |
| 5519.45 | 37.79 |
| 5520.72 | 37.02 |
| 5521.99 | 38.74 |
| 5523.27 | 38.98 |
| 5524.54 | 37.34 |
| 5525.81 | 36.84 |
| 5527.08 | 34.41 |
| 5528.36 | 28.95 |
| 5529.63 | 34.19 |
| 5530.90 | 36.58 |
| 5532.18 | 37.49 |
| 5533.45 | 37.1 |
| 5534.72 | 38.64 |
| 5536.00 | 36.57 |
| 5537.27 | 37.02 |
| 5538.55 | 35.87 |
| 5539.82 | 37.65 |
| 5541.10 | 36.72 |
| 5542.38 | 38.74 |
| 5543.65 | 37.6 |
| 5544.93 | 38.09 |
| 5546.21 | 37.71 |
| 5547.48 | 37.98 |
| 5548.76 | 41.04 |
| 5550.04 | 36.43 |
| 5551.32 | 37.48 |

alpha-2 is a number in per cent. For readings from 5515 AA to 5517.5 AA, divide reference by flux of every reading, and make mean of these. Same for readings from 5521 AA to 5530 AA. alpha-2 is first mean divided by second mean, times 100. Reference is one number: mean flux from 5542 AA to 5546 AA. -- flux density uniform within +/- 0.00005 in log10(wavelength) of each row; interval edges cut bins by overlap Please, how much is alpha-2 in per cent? 100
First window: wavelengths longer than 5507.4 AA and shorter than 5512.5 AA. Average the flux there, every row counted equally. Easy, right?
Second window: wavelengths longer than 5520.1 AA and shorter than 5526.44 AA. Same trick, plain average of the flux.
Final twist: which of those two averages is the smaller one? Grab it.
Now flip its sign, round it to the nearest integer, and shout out -35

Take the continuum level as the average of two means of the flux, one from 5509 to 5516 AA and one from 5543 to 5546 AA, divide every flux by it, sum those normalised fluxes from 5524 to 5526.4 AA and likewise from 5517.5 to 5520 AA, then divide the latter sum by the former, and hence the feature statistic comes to 1.04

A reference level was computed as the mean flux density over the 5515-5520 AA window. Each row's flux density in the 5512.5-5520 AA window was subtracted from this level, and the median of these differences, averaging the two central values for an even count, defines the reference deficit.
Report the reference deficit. 1.5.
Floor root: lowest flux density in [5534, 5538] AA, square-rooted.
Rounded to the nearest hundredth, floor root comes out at 6.05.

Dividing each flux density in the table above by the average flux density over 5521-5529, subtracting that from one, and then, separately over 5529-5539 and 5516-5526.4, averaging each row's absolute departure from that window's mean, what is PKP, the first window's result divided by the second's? 1.1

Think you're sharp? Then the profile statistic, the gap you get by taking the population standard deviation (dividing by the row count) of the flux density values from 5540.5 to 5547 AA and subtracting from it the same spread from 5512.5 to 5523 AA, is -2.9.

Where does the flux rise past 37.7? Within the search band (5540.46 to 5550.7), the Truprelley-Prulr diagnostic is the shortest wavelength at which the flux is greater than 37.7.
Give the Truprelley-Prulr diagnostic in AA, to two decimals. 5542.38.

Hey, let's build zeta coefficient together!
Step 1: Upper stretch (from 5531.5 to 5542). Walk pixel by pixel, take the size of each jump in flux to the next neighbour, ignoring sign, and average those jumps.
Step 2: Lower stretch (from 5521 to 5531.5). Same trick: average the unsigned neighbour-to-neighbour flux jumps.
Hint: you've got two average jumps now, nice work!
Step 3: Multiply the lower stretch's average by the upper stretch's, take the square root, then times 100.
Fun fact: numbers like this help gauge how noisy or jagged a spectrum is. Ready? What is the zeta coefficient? 174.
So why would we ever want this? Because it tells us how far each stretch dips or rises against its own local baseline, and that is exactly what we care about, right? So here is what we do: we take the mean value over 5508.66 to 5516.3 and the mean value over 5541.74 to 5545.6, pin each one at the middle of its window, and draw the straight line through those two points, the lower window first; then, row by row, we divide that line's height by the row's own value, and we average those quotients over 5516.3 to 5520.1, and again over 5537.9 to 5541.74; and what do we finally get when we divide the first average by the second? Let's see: 0.87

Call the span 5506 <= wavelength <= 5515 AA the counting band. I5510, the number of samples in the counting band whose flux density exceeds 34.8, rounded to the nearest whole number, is 2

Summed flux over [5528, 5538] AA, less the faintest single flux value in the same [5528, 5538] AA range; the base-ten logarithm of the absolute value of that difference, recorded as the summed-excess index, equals 2.41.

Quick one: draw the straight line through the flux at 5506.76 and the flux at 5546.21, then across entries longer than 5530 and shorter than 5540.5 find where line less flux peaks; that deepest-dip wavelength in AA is 5538.55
